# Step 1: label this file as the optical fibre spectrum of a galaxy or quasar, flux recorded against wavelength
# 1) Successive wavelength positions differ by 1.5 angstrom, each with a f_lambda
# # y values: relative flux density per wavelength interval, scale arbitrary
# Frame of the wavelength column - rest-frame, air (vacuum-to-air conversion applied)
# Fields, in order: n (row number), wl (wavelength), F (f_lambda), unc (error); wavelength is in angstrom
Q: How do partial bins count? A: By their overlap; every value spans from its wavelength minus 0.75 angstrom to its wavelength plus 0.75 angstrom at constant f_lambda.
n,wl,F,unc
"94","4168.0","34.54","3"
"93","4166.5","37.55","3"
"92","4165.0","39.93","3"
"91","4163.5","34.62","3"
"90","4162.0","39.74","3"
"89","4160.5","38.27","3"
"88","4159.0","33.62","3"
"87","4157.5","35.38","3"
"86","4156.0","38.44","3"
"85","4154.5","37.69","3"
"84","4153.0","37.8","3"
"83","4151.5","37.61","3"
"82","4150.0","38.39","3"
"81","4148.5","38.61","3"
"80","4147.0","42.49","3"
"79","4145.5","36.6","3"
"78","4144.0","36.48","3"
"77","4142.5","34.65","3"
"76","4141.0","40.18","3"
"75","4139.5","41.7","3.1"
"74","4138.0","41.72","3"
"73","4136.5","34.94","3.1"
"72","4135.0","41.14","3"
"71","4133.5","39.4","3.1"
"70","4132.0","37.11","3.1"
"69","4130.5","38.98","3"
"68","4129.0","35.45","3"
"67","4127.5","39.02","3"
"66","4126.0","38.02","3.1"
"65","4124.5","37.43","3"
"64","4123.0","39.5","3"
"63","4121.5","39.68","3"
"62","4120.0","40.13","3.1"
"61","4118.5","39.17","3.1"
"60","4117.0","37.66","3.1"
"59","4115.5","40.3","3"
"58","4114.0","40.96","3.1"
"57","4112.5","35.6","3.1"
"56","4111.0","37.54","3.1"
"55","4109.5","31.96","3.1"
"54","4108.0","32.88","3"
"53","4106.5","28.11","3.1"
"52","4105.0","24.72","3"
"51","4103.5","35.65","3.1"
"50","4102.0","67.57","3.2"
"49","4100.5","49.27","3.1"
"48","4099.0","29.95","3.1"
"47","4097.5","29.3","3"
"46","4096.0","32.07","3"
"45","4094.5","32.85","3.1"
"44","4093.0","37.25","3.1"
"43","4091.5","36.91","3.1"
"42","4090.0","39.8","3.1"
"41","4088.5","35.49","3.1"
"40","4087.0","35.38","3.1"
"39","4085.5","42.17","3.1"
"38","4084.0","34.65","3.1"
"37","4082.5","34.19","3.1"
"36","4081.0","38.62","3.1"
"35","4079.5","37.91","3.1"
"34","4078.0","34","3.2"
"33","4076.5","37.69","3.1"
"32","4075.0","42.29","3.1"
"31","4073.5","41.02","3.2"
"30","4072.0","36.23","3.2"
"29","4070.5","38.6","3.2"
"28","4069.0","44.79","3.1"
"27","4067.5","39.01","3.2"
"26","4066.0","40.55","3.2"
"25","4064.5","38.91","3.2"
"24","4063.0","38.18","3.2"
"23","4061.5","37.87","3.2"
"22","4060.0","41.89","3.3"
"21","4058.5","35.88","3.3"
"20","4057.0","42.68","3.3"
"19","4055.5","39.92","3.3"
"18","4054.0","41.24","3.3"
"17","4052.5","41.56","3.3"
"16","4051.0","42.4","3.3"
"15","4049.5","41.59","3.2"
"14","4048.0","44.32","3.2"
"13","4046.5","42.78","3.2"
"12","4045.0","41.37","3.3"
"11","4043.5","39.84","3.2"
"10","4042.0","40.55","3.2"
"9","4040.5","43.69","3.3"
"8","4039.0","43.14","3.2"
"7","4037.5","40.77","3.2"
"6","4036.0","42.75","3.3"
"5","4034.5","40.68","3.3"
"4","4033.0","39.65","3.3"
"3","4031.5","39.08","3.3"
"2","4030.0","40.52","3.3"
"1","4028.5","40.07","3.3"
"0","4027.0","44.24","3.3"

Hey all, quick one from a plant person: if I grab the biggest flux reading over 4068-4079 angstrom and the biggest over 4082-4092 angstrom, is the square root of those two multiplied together 43.5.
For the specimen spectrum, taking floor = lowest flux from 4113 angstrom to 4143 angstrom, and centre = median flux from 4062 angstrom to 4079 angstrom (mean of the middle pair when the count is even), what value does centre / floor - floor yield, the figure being -34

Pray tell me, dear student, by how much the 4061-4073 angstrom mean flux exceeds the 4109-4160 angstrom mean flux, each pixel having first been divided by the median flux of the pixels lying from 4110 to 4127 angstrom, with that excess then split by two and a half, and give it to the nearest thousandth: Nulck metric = 0.012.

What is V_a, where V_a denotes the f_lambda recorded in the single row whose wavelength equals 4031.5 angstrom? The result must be 39.08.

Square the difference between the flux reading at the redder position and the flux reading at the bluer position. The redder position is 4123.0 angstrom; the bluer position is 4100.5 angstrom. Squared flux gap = 95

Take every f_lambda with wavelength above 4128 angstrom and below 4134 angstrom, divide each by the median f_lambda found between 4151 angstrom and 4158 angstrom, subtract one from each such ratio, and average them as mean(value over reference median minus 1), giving 0.001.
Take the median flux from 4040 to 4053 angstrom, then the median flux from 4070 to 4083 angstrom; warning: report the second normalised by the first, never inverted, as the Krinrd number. 0.91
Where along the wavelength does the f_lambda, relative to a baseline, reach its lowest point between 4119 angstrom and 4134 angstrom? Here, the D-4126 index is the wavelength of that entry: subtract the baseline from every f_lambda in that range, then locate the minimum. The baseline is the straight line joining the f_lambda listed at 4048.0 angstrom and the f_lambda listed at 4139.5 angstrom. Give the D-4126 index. 4129.0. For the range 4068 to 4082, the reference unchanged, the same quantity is 4078.0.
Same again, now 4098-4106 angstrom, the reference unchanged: 4105.0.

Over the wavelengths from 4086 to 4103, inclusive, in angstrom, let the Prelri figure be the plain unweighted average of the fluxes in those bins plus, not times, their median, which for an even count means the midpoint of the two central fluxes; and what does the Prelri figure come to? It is 74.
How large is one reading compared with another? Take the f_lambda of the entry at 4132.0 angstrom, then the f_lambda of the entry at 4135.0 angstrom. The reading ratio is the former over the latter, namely 0.90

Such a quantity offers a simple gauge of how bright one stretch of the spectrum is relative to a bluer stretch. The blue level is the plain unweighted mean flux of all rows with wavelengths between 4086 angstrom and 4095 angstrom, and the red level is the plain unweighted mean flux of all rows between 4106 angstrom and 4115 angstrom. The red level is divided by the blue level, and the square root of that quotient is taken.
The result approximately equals 0.98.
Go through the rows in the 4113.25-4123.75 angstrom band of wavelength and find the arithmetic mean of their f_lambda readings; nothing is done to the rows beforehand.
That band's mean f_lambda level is 39.6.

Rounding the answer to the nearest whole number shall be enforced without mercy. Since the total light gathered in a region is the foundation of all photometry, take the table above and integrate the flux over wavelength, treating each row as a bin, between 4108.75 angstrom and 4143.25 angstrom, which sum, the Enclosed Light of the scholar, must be 1323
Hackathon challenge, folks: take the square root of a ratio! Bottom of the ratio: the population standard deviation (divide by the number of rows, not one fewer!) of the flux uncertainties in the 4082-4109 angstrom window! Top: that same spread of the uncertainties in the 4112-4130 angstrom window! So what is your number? 1.0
